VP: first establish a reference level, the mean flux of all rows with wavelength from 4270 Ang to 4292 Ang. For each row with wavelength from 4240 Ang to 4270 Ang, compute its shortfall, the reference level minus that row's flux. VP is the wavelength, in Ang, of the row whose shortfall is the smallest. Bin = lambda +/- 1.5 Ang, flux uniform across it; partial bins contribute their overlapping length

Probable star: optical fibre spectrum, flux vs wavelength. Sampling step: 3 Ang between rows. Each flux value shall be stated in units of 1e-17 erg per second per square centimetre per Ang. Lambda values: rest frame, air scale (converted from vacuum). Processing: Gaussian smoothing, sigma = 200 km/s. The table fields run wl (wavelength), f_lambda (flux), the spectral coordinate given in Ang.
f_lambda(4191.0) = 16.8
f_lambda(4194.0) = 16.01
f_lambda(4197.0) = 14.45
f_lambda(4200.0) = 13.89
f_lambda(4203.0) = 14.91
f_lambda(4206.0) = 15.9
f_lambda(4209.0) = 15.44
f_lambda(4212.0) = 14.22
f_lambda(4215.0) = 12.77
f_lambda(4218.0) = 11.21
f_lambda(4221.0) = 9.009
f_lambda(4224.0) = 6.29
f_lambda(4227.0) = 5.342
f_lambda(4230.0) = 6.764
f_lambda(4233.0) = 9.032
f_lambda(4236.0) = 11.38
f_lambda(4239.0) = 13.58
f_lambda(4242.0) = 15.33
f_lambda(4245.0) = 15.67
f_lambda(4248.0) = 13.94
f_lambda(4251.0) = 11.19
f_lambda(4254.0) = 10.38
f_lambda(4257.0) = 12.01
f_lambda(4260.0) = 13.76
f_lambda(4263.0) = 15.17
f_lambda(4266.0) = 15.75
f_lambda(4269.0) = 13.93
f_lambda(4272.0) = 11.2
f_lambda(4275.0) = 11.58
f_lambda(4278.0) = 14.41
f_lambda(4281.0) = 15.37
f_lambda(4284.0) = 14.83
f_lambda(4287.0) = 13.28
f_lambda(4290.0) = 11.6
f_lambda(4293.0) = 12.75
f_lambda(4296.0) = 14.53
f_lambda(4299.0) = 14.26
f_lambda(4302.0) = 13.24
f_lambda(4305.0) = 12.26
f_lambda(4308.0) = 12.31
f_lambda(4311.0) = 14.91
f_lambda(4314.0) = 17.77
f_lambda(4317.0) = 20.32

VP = 4266.0 Ang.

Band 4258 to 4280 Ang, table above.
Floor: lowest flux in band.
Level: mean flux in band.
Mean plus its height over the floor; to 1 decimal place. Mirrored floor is 16.2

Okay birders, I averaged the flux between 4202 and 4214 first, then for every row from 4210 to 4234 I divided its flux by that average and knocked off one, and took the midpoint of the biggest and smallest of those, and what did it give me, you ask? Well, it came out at -0.35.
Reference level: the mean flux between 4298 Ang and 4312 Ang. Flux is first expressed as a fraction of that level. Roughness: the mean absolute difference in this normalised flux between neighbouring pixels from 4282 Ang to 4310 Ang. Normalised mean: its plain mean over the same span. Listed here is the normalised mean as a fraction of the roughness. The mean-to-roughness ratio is 12.5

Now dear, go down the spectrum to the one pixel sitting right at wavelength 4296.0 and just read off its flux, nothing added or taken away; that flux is 14.53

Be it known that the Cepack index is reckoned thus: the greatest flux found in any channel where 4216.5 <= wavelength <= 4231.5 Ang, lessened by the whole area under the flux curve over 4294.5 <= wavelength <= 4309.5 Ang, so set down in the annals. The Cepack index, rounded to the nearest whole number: -189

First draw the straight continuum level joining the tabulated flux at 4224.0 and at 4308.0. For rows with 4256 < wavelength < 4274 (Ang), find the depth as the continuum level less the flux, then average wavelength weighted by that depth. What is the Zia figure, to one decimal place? 4263.9 Ang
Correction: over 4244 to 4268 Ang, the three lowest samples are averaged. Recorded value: 11.2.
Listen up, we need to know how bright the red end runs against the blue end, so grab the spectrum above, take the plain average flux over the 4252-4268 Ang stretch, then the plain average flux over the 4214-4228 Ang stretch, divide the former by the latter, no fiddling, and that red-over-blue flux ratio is 1.50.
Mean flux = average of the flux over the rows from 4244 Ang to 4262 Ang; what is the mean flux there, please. 12.8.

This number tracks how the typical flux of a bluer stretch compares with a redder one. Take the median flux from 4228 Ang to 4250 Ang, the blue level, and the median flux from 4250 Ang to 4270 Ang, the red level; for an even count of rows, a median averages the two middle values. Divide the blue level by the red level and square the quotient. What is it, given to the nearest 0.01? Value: 0.97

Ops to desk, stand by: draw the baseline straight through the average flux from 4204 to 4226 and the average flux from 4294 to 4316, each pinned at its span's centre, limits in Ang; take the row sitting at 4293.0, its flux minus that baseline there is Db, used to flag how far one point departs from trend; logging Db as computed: -1.2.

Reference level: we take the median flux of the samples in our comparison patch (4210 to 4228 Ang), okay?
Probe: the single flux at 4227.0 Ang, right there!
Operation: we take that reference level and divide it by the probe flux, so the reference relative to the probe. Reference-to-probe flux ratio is 1.9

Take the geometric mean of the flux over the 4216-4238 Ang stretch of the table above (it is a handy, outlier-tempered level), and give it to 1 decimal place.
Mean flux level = 8.1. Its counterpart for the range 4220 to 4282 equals 11.5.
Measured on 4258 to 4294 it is 13.6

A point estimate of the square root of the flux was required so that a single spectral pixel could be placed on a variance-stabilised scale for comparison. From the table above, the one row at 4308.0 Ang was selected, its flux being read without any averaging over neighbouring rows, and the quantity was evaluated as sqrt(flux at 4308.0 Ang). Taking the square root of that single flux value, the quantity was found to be 3.51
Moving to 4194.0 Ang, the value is 4.00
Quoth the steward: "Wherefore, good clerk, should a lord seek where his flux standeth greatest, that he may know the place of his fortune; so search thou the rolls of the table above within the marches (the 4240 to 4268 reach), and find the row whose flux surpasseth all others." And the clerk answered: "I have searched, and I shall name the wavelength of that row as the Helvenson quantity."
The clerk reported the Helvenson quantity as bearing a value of 4266.0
